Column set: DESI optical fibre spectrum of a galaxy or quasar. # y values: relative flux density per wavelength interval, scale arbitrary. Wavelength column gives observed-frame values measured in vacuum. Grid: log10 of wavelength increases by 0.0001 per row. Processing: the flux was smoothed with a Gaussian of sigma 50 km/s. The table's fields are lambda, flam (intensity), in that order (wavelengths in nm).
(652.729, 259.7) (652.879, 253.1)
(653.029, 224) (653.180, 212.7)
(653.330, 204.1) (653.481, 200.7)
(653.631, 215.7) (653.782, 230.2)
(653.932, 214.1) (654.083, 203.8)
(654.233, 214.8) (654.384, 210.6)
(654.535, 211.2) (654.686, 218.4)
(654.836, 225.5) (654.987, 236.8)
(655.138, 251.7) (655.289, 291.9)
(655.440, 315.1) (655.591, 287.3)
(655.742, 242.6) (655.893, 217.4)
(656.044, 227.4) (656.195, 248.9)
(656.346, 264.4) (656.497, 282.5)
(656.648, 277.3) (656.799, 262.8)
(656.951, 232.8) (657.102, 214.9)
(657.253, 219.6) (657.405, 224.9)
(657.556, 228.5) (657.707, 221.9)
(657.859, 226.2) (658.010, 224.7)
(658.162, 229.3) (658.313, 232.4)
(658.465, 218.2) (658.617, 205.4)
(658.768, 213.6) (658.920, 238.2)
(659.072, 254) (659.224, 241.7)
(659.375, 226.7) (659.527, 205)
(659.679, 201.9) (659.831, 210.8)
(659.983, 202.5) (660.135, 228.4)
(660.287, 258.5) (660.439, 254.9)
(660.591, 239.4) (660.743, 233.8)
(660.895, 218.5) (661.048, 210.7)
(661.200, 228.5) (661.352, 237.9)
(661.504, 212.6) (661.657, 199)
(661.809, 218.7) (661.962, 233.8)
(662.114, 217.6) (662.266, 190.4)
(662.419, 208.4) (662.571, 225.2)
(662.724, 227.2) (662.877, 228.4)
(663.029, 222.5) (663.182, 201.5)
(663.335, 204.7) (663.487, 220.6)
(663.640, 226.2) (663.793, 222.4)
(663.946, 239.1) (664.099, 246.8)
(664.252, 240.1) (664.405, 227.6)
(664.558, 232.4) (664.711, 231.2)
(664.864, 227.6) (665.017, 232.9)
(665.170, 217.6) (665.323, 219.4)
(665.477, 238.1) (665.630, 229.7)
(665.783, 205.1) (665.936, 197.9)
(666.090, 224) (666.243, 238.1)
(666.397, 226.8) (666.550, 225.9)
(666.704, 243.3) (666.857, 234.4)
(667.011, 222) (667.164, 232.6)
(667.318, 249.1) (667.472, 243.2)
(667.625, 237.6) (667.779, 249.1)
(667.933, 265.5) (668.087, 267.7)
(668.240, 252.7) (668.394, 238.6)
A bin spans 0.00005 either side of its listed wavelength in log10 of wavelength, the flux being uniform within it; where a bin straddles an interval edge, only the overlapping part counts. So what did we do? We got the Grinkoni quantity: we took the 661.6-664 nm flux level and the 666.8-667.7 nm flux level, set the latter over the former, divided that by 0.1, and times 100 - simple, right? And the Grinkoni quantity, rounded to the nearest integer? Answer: 1086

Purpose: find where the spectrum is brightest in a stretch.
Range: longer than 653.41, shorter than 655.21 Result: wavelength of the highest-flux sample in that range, 655.138 nm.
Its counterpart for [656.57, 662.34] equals 656.648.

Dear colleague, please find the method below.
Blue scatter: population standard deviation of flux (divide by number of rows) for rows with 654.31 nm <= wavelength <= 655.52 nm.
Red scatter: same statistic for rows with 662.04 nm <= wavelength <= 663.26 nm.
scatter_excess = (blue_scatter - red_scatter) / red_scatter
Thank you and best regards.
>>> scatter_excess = 1.83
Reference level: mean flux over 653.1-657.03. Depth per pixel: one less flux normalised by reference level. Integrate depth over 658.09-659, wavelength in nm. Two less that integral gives 1.94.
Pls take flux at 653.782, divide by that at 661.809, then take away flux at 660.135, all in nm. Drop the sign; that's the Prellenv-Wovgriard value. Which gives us 227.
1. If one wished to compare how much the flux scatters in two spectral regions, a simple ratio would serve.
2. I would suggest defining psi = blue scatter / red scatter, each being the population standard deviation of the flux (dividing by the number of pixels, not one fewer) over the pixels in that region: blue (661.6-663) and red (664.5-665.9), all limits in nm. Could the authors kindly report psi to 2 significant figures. 1.4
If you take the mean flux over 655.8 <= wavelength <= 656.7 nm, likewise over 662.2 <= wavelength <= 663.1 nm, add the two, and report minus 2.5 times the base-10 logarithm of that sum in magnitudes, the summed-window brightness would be -6.68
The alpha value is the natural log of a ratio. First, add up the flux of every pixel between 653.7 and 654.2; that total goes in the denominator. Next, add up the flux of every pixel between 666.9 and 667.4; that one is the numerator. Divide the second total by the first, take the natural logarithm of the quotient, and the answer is 0.082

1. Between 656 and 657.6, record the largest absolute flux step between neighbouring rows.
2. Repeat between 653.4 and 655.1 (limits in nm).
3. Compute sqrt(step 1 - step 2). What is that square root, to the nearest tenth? 3.7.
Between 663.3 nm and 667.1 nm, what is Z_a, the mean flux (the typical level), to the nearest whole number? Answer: 227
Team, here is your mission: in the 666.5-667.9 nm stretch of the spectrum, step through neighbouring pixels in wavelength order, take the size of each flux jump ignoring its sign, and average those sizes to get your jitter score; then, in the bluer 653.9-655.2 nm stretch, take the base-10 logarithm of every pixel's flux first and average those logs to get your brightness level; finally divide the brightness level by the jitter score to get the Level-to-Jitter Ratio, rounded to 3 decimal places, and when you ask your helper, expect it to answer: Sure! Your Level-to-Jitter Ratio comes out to 0.211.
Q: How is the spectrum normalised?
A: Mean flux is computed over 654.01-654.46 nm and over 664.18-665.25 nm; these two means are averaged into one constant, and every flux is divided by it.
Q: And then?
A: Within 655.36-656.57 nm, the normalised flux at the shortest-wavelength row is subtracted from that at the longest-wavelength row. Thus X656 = -0.15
